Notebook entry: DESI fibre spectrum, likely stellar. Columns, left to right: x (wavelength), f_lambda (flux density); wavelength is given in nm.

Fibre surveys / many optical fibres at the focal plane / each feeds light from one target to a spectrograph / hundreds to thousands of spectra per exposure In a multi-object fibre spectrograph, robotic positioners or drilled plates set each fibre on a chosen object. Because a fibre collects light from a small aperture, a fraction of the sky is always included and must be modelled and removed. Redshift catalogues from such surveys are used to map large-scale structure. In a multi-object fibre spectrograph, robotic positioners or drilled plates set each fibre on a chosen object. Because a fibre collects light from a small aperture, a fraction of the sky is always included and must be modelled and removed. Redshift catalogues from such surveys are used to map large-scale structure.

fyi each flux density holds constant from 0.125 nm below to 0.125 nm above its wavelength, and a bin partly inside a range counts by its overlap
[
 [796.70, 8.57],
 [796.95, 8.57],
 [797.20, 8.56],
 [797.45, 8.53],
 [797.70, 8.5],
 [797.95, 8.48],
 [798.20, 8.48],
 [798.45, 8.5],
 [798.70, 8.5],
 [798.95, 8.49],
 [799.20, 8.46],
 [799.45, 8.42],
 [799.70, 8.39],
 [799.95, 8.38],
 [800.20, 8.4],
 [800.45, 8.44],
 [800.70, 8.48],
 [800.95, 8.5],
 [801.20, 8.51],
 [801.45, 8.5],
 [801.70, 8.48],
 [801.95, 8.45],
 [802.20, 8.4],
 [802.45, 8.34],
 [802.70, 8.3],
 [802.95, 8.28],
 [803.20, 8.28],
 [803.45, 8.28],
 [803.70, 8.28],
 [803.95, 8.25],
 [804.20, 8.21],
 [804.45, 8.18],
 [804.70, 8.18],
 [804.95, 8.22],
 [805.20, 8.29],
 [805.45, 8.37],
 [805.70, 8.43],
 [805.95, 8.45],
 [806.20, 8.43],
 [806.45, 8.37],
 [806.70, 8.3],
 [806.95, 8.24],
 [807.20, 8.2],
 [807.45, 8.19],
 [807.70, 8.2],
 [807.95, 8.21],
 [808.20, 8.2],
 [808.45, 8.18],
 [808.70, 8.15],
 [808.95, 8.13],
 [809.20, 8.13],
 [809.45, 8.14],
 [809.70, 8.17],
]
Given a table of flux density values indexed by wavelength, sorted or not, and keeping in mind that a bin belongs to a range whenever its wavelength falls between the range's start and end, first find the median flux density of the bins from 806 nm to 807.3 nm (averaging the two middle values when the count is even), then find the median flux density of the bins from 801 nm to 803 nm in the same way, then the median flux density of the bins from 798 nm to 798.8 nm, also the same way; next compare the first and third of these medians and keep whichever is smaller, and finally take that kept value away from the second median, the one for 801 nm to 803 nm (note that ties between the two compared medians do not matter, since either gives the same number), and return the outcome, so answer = 0.125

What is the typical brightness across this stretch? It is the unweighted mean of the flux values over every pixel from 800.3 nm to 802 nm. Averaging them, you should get 8.48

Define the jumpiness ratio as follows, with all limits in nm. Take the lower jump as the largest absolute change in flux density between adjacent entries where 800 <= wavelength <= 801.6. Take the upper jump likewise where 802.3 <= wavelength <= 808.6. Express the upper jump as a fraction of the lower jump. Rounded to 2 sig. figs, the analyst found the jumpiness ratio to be 2.0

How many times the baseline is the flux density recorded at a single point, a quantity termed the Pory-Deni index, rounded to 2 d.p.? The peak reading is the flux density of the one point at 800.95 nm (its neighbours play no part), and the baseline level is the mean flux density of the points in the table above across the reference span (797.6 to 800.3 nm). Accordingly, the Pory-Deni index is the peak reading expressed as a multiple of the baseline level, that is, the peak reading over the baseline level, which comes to 1.01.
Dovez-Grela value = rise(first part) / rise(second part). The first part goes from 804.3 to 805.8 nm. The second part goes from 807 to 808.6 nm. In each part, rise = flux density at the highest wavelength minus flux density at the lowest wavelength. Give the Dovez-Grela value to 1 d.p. -12.5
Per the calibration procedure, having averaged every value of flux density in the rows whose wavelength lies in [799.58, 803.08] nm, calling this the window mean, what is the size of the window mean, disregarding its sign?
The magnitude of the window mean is 8.42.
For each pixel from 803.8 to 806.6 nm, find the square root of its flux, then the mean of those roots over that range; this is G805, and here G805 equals 2.88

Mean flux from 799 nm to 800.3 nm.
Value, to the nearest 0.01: 8.41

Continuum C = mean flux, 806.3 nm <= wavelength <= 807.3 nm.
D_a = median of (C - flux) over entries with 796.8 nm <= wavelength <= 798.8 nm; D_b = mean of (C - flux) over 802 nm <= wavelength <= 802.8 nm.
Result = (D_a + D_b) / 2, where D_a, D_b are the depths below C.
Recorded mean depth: -0.15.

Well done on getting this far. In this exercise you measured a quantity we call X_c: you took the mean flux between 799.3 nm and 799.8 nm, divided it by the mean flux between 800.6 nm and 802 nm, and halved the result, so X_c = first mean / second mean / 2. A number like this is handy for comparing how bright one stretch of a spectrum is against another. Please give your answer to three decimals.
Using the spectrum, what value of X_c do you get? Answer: 0.495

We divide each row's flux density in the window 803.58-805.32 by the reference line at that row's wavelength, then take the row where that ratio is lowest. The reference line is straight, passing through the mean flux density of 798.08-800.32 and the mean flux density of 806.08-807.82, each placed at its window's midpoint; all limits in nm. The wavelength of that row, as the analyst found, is 804.45 nm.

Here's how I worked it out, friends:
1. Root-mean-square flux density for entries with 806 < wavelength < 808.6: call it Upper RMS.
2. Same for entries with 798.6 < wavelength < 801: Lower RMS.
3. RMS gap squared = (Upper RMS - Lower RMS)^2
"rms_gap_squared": 0.038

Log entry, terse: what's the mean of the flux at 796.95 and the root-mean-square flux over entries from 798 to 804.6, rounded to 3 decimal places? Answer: 8.481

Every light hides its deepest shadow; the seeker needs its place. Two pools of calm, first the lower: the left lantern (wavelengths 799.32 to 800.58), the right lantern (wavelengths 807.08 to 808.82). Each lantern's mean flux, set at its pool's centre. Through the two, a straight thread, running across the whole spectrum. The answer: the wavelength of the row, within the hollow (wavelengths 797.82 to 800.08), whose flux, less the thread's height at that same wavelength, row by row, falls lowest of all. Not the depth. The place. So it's 799.95 nm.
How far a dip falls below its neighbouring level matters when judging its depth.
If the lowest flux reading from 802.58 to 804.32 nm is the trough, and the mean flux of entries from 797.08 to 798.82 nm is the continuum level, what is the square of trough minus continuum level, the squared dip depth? 0.088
